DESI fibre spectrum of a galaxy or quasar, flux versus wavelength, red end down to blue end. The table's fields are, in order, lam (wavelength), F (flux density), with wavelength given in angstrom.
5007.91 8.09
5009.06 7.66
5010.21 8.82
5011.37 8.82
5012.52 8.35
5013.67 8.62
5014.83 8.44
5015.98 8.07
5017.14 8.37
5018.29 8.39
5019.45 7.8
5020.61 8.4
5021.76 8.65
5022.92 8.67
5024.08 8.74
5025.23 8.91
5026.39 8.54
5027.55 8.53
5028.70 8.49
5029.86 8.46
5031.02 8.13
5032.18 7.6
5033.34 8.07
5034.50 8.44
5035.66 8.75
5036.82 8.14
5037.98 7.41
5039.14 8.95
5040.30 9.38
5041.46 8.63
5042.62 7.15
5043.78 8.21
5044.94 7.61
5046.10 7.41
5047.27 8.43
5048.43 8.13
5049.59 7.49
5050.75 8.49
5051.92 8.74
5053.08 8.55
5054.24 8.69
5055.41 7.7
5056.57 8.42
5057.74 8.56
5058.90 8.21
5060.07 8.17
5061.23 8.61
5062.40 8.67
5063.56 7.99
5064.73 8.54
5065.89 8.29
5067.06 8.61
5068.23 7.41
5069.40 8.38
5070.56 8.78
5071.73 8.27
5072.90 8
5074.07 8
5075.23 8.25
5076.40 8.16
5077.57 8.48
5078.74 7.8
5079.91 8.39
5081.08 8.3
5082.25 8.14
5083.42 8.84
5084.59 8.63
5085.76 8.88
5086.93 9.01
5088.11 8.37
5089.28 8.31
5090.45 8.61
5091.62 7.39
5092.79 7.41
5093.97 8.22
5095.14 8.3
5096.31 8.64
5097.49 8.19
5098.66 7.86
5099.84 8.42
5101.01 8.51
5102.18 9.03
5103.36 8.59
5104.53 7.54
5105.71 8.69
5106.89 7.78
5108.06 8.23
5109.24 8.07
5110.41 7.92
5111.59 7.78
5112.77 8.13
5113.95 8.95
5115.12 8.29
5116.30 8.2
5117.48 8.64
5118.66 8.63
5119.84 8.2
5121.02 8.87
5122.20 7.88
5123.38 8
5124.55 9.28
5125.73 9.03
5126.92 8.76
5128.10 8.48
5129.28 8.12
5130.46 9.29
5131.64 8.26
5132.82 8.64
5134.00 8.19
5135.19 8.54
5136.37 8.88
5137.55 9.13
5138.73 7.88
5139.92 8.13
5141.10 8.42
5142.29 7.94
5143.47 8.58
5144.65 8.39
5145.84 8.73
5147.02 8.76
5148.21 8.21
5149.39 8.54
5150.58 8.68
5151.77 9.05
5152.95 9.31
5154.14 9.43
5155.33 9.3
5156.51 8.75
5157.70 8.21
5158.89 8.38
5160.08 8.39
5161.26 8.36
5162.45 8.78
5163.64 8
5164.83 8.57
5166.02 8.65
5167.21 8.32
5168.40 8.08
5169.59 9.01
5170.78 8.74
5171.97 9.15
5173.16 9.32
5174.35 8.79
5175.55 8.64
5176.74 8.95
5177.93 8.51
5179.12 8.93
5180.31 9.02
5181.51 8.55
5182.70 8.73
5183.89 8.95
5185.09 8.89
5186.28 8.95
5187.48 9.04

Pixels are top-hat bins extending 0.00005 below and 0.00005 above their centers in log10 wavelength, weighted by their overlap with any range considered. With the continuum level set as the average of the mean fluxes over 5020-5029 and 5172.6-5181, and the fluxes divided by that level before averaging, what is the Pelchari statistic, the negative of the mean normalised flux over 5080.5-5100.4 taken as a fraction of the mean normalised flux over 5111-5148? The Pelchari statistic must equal -0.98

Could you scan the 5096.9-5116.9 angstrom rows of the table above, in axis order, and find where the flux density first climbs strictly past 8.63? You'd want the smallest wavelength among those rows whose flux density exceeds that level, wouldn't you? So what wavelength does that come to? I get 5102.18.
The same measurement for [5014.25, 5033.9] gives 5021.76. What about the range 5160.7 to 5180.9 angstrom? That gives 5162.45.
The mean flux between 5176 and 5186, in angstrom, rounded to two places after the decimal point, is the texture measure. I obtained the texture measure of 8.82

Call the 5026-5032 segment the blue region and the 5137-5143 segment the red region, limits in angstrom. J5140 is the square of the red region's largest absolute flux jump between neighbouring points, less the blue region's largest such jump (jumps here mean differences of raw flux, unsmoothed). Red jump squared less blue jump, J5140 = 1.2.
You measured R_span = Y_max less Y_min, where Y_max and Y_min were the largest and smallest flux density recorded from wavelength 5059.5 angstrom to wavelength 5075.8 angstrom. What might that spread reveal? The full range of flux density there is 1.37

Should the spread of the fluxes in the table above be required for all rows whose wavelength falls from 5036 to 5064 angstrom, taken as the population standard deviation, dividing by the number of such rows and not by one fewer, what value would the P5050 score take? 0.539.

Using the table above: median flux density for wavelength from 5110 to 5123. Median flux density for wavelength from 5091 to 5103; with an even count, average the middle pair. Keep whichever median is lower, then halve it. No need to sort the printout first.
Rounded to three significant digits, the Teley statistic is 4.10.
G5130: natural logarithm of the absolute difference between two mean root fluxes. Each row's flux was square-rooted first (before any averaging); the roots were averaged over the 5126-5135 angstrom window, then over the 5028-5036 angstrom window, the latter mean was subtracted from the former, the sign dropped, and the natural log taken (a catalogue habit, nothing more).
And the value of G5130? -3.1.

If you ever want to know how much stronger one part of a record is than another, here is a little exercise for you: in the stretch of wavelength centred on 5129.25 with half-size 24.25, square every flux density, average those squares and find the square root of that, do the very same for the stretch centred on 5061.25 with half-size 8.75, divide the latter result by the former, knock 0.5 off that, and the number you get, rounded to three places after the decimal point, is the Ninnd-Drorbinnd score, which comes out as 0.481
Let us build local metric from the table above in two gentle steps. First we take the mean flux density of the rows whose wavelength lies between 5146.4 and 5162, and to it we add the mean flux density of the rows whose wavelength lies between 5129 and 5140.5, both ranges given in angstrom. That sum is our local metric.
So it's 17.2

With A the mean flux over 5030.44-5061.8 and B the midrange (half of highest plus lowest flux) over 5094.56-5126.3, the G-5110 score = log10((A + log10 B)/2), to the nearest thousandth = 0.660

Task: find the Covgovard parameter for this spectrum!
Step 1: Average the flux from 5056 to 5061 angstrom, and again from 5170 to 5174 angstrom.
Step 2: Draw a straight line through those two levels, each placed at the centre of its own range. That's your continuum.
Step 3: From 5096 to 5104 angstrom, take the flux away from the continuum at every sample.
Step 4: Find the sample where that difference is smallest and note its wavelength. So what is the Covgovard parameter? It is 5102.18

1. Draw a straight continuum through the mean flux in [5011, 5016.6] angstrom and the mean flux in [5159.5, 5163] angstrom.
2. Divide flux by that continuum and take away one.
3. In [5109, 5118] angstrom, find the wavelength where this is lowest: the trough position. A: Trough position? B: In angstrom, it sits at 5111.59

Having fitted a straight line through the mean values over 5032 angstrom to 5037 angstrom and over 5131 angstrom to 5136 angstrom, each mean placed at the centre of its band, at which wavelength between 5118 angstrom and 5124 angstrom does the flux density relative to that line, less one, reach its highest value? 5121.02 angstrom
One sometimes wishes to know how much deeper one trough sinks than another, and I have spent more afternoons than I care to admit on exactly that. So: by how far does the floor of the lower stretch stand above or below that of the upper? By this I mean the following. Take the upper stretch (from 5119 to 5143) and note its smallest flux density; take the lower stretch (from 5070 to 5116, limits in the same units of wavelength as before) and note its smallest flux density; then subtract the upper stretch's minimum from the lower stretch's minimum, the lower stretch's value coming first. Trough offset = -0.5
